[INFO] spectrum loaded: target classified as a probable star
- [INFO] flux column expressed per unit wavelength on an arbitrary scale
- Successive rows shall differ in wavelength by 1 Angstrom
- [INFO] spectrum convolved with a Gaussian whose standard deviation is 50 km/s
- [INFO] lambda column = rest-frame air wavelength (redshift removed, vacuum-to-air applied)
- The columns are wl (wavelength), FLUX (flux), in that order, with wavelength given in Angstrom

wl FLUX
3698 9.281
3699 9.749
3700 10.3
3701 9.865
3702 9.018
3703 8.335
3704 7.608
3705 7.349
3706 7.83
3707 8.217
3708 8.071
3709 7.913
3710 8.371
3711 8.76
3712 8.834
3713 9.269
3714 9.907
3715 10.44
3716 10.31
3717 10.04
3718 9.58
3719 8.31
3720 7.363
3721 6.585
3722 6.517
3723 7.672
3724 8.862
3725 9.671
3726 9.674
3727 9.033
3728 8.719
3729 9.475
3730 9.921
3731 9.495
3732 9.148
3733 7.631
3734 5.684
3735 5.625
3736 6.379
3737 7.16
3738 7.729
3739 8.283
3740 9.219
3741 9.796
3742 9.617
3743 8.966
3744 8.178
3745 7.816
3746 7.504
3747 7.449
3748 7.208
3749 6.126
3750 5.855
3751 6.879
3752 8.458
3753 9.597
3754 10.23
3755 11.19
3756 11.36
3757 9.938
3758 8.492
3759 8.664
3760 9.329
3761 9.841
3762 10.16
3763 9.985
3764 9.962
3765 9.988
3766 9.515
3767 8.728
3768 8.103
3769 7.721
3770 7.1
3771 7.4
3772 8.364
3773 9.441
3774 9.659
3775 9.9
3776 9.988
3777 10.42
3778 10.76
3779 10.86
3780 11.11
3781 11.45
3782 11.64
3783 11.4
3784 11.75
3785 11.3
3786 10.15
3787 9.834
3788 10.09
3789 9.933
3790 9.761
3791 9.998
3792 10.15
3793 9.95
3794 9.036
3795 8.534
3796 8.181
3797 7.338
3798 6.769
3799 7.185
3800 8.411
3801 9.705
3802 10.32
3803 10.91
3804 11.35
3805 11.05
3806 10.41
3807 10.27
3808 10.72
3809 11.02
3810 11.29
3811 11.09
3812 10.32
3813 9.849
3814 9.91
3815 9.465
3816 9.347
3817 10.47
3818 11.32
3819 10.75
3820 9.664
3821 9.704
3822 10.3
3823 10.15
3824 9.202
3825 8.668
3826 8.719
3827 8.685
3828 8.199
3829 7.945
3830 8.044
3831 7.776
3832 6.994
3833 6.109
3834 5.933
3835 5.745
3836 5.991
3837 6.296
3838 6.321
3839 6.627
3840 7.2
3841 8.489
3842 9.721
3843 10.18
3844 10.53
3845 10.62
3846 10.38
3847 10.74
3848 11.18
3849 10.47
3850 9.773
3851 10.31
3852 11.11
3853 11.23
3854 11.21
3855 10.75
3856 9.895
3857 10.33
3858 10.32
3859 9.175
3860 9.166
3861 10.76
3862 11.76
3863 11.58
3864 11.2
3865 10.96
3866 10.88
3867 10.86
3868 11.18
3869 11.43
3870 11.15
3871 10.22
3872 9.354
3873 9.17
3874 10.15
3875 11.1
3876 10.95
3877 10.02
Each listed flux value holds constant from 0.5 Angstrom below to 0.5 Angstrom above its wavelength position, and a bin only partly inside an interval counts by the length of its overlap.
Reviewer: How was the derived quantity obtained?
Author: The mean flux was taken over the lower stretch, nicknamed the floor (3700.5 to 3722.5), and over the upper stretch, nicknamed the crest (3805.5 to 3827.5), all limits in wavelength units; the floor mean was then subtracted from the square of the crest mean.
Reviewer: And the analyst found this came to 93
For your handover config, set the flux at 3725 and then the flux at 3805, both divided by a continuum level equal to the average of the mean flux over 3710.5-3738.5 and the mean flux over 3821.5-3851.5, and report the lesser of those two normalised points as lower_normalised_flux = 1.13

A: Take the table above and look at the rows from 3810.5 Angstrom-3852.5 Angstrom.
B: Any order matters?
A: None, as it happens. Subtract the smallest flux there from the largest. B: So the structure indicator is 6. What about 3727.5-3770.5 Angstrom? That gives 6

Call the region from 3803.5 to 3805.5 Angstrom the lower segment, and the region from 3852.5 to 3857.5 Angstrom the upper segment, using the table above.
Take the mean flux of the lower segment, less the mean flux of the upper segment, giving 1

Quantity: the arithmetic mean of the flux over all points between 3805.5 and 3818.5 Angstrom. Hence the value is 10.4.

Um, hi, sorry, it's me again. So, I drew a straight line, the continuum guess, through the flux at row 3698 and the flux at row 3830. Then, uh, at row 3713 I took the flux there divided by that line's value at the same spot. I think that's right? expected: 1.01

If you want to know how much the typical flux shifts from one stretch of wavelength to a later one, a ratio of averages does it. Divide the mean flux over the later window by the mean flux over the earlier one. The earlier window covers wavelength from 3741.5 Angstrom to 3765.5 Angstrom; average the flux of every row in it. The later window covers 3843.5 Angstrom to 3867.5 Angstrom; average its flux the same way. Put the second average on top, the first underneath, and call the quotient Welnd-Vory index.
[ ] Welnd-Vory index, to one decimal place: 1.2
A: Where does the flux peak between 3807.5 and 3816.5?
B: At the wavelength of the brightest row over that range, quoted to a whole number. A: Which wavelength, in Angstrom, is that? 3810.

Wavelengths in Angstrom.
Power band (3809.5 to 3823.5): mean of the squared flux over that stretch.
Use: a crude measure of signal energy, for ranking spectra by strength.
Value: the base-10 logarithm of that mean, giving 2.02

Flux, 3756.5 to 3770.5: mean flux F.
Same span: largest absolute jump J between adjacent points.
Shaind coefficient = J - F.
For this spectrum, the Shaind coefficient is -7.7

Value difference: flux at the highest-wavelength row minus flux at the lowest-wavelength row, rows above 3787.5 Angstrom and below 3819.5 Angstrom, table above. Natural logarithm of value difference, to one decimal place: -0.4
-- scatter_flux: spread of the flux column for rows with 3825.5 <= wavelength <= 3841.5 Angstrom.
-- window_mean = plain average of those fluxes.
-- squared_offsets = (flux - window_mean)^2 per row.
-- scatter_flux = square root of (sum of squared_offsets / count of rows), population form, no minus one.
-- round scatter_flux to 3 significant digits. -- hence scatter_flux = 1.03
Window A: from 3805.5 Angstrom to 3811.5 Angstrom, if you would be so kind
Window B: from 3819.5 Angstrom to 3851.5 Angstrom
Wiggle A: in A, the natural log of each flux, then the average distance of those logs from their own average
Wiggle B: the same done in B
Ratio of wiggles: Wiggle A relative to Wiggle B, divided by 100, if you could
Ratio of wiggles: 0.0017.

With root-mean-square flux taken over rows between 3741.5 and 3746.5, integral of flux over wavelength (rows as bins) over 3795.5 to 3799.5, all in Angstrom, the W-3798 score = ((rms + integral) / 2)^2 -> 360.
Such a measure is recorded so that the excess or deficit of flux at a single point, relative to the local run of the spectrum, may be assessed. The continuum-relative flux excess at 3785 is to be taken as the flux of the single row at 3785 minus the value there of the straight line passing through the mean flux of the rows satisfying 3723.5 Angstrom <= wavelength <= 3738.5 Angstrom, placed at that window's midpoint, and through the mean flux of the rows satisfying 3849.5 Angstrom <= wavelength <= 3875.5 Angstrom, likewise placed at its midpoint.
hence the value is 2.1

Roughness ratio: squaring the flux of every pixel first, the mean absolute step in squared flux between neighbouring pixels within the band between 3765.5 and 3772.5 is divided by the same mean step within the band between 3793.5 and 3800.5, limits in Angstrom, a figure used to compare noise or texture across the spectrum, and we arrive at 0.98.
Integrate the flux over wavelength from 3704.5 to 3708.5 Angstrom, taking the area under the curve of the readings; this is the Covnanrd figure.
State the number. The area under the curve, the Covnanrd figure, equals 31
